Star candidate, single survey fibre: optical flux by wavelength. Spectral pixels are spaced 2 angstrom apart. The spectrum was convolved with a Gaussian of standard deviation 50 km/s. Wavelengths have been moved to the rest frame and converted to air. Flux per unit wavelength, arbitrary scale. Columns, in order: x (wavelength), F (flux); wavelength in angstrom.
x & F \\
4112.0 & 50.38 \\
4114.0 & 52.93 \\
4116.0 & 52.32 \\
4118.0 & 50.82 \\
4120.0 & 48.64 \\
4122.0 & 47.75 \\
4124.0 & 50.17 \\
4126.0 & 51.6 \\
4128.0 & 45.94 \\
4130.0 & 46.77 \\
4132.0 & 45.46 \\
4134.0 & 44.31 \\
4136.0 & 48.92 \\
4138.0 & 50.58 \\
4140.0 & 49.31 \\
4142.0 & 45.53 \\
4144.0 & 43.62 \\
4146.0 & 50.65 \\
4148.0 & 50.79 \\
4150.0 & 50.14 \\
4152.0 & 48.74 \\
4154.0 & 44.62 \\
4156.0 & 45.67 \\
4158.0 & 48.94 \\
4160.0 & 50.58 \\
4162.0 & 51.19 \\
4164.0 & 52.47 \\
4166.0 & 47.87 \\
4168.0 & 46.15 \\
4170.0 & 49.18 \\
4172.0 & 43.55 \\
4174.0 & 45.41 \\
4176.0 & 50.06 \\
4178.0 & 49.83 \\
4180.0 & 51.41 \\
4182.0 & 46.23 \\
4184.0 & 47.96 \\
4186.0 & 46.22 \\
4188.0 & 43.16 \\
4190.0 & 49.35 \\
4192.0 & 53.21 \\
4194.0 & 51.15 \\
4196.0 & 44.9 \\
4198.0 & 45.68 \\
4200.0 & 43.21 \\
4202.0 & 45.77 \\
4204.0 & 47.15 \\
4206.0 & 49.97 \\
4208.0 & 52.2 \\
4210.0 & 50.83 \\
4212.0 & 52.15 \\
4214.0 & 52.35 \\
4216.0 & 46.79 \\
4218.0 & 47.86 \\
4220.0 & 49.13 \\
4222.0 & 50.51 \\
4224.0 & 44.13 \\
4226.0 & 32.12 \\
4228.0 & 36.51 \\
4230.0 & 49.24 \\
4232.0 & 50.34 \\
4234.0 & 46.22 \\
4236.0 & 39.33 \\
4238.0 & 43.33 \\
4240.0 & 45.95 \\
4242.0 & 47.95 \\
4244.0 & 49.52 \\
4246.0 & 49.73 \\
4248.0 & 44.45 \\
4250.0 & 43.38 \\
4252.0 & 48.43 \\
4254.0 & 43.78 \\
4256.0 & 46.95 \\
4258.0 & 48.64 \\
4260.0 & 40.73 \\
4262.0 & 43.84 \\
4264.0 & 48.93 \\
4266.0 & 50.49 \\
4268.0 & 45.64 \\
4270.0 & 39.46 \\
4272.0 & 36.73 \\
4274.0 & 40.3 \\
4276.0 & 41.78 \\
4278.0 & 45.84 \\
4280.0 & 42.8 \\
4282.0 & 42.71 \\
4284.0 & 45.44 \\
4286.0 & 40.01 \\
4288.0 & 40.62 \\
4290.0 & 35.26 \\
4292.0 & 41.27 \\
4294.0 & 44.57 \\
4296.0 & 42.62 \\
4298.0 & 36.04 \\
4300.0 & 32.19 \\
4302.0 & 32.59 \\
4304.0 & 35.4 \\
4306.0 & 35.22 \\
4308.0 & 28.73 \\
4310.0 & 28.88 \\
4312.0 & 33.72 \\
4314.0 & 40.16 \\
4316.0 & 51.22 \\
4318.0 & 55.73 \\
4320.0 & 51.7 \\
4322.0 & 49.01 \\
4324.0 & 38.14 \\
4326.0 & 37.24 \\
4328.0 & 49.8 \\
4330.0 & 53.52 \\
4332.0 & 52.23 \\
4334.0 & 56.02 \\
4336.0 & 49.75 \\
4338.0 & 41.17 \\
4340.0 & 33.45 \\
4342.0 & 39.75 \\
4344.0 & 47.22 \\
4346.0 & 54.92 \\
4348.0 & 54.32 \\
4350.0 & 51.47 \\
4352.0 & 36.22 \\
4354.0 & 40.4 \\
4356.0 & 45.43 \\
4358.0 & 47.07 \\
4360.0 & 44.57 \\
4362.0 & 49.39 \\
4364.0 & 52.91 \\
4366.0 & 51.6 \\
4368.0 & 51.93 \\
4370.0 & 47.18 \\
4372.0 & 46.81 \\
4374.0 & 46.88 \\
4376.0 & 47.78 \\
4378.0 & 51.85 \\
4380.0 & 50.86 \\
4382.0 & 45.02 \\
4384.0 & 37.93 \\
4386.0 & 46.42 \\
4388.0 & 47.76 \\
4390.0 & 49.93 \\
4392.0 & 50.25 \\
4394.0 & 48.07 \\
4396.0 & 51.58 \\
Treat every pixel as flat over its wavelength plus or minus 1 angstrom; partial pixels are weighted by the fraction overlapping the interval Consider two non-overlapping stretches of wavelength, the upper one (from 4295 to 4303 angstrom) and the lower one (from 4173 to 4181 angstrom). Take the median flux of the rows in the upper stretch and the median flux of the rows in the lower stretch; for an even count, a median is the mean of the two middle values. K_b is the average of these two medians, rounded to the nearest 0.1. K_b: 42.1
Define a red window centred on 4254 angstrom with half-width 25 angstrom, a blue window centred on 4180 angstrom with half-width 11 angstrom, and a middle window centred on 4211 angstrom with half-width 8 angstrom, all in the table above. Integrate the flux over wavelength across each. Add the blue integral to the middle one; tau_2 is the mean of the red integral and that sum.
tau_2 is 2053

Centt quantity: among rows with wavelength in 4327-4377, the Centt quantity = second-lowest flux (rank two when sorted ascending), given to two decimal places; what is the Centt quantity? 36.22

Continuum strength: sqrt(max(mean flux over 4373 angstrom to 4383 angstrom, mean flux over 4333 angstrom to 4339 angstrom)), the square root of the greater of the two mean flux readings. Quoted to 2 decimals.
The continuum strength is 7.00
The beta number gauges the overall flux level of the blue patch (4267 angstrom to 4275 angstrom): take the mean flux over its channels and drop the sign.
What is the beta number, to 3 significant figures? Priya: 40.5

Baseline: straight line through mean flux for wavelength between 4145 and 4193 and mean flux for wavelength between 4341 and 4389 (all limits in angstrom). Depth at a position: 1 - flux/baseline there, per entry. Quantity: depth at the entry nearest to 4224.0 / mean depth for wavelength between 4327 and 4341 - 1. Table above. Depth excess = -9.2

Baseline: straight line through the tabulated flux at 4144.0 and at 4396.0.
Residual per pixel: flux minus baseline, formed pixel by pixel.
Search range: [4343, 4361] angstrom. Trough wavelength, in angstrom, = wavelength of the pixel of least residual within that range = 4352.0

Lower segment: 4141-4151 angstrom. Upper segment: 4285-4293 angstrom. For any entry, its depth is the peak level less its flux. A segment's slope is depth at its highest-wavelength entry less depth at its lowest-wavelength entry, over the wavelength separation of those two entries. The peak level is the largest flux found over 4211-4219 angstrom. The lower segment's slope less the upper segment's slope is -0.37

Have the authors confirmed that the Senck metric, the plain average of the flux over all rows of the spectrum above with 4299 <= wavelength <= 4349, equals 43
